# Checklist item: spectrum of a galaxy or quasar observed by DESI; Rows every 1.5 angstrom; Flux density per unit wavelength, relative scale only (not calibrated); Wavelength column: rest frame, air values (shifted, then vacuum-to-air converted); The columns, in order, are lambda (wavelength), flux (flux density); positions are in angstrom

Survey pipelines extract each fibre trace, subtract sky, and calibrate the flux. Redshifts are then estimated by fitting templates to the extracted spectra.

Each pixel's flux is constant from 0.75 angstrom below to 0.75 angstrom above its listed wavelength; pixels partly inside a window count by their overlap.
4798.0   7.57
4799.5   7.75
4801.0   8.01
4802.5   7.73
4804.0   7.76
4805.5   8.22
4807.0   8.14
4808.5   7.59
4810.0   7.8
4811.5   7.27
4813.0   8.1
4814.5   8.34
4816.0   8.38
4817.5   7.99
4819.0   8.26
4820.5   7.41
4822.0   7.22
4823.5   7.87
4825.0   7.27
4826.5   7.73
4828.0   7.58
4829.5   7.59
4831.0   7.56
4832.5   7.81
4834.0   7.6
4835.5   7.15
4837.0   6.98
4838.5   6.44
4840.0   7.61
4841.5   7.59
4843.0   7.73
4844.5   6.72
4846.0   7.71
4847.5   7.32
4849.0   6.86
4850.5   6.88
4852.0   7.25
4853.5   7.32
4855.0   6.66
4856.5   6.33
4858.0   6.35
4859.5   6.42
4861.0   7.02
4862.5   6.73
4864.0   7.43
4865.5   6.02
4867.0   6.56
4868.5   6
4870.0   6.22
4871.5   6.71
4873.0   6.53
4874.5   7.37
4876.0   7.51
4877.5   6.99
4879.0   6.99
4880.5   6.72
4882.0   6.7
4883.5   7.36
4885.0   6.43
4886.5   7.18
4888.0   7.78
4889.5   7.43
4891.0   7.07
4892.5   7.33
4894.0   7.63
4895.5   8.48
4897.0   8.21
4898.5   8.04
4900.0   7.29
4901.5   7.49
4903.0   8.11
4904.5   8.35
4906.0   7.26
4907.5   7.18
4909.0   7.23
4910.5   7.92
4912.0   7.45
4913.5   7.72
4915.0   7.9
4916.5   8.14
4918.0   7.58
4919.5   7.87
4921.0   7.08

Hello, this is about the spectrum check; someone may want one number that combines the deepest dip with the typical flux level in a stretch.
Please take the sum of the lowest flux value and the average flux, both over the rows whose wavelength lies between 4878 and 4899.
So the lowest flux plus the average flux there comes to 13.8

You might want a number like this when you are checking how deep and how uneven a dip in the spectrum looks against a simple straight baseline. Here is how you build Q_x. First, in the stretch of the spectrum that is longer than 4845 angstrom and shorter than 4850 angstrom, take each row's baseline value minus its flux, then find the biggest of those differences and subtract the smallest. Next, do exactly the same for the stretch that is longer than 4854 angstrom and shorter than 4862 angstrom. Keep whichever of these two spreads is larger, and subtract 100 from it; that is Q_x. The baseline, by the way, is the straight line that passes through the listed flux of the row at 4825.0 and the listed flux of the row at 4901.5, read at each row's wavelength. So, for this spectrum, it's -99.1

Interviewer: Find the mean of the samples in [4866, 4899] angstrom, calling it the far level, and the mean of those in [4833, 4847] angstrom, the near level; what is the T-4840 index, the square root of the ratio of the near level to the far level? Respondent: 1.01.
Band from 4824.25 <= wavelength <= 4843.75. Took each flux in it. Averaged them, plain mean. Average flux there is 7.4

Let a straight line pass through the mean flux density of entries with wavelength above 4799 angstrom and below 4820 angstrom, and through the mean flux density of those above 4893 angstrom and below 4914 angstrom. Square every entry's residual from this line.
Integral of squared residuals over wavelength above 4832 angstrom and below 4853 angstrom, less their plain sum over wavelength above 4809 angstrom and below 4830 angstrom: 9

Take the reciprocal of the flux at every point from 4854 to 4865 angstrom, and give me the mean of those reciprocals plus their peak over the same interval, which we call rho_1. 0.308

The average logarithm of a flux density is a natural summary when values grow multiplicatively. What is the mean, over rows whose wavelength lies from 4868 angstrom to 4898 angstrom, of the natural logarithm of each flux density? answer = 1.96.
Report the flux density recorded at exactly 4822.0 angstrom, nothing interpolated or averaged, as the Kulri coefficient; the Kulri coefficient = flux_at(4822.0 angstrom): 7.22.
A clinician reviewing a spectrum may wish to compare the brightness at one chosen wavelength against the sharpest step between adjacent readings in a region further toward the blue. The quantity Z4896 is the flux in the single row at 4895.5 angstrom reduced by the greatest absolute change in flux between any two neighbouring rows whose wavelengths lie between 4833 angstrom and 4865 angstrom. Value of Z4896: 7.3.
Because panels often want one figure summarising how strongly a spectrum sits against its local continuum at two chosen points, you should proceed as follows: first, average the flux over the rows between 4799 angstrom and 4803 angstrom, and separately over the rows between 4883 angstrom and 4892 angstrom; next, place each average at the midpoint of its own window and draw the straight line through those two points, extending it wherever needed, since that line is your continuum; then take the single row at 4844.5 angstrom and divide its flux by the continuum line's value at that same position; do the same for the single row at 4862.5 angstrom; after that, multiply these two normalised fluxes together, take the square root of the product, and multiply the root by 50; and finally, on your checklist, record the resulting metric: 45.1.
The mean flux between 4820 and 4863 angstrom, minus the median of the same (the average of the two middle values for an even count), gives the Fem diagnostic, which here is -0.07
